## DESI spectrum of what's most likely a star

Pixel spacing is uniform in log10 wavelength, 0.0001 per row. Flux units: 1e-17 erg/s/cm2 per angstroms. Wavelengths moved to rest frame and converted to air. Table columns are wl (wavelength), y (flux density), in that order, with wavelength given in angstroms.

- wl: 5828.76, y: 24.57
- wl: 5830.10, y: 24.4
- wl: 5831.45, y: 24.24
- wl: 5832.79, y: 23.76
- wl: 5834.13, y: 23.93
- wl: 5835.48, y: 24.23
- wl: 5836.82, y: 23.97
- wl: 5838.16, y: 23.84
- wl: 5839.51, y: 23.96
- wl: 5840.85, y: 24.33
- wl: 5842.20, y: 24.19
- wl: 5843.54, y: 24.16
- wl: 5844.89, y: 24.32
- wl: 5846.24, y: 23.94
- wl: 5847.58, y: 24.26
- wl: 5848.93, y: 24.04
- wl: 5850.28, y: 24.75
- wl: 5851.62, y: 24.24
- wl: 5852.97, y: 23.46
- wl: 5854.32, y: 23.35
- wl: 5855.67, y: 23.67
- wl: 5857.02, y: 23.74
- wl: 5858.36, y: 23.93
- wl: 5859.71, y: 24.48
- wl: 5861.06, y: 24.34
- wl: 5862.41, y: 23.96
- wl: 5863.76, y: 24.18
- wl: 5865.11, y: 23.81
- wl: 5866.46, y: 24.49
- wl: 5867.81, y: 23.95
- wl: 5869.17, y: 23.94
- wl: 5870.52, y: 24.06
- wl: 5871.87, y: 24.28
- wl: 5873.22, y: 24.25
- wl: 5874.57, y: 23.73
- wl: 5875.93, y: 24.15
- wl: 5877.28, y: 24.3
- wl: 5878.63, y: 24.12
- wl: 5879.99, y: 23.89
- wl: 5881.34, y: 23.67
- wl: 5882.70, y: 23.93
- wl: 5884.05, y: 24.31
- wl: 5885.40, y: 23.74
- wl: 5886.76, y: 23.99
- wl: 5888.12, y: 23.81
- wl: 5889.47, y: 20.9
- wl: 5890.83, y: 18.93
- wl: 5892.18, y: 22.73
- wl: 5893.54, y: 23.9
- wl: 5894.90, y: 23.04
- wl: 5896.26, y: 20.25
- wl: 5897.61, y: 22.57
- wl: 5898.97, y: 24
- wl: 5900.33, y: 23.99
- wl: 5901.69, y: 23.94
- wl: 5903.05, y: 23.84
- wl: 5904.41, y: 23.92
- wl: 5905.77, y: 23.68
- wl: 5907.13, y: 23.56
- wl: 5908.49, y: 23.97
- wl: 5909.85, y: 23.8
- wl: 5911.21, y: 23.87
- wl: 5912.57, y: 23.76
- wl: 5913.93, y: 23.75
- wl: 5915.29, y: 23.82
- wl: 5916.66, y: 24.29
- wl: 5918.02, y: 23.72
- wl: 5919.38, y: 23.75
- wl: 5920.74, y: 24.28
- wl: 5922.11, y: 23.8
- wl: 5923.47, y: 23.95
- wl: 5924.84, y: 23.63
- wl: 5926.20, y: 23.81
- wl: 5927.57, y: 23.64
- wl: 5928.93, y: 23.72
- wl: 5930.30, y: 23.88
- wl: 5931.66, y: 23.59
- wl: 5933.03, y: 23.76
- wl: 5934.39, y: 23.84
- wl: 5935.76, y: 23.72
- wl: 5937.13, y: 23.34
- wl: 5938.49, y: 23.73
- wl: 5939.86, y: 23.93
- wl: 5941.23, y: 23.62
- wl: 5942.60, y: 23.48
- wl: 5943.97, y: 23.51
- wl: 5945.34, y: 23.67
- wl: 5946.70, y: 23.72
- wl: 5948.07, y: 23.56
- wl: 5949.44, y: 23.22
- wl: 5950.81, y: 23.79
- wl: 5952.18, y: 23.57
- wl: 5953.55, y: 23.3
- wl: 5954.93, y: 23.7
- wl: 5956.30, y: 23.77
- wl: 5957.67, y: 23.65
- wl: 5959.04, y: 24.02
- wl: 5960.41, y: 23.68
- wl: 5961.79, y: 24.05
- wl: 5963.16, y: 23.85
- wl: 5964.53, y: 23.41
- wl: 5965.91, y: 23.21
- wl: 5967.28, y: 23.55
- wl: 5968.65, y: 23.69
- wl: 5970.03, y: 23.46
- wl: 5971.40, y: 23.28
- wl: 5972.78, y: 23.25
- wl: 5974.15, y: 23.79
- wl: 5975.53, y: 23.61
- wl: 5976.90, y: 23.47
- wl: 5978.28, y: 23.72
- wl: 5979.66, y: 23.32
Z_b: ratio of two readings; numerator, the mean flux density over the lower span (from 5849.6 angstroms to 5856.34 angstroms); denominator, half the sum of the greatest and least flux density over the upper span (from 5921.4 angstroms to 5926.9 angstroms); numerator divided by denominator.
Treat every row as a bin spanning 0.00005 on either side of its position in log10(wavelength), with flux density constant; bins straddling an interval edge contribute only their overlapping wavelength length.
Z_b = 1.00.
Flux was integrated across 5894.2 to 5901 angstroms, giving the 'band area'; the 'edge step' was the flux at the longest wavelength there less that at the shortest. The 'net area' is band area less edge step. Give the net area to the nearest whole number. 154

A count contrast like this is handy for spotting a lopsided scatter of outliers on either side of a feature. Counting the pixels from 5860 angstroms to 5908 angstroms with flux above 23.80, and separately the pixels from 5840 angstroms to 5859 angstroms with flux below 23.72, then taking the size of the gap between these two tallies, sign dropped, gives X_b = 21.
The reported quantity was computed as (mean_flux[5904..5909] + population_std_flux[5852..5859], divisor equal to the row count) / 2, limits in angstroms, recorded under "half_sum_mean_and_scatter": 11.99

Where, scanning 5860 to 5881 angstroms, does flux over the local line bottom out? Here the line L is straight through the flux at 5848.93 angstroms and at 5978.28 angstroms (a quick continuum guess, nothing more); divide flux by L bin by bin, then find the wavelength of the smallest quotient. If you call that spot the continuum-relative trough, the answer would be 5874.57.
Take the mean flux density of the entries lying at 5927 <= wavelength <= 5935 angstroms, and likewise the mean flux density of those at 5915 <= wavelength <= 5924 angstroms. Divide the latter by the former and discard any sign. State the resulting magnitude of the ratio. 1.01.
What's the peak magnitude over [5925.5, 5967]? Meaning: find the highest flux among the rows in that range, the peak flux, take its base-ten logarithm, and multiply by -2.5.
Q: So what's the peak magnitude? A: -3.45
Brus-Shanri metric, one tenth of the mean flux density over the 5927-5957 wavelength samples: 2.36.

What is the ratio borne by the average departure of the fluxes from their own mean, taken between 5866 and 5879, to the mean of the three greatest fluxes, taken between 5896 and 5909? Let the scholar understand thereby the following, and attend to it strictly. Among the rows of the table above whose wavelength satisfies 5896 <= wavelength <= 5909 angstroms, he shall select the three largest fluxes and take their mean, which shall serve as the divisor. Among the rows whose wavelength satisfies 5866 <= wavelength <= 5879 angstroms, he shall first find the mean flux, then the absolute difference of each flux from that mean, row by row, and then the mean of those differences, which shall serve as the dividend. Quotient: 0.0070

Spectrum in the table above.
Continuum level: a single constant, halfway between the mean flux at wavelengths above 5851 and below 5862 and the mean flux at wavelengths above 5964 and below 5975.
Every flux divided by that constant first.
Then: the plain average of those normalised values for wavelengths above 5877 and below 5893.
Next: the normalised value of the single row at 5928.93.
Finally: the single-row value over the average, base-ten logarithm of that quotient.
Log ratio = 0.010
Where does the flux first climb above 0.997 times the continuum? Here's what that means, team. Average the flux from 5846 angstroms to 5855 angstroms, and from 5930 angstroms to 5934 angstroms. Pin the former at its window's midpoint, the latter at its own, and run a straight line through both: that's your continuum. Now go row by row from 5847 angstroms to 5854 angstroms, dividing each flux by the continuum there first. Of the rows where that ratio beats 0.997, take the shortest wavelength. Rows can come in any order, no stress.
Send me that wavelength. 5847.58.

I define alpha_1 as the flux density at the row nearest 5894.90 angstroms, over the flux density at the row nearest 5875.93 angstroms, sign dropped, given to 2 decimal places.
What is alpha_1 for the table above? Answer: 0.95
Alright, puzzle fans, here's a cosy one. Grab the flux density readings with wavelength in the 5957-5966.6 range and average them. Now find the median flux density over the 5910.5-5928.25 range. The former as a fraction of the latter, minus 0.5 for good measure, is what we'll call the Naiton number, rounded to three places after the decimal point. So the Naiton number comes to 0.496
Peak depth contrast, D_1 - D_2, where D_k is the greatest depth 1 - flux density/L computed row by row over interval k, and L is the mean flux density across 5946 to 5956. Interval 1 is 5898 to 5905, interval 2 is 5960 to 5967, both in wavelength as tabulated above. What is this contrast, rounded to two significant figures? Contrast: -0.027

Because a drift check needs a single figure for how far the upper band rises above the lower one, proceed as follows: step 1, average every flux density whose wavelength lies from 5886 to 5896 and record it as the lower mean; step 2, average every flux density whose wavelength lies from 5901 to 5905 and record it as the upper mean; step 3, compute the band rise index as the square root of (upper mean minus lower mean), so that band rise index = 1.2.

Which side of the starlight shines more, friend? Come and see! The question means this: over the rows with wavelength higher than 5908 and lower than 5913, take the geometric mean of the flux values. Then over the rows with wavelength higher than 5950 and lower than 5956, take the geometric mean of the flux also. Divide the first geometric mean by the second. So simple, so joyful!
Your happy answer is 1.01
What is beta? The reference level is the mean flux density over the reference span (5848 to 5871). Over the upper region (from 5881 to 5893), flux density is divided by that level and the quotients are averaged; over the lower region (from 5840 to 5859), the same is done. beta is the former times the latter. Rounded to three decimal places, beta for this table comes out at 0.953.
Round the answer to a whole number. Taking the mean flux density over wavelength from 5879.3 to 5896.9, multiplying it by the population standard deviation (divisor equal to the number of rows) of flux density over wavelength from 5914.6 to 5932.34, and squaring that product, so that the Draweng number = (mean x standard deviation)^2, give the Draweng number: 24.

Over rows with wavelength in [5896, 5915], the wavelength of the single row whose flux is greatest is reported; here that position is 5898.97 angstroms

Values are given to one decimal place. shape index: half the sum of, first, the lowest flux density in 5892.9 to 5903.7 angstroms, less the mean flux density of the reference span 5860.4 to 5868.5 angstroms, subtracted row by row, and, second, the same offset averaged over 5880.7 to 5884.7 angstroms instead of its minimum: -2.0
